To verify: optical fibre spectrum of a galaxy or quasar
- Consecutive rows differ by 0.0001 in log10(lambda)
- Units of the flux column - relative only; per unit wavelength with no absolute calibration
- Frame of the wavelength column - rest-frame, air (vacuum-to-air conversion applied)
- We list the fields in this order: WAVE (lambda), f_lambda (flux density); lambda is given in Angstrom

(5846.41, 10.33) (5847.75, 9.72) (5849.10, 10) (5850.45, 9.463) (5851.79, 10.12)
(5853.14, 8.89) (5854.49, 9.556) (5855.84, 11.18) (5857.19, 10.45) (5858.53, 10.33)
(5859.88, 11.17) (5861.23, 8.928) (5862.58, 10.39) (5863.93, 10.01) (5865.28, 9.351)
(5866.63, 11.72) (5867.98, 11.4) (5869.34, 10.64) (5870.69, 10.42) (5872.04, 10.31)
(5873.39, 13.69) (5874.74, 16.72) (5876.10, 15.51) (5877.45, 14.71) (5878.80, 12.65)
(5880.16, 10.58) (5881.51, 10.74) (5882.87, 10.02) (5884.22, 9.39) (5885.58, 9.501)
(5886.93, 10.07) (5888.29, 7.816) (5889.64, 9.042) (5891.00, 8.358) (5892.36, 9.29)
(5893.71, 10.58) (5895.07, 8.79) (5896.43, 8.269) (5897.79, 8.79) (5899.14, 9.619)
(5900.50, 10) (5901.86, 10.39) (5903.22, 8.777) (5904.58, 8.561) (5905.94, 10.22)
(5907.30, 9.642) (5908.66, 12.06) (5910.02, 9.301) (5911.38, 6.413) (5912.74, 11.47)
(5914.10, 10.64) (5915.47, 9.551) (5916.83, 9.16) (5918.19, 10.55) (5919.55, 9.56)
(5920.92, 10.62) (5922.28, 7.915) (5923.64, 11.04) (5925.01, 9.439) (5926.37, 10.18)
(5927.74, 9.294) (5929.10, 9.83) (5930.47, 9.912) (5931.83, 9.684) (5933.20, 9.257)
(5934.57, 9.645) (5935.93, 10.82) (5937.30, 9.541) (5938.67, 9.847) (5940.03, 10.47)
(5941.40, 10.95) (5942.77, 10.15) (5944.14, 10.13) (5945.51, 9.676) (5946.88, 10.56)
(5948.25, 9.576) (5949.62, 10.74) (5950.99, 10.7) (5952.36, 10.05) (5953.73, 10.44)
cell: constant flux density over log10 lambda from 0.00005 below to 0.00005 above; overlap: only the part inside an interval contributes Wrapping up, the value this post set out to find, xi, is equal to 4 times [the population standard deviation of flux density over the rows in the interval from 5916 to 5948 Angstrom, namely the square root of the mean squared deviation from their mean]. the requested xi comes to 3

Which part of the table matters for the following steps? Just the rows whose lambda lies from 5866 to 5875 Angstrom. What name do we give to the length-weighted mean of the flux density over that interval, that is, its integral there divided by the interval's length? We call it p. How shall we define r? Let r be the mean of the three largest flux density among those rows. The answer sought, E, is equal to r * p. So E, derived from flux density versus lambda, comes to 167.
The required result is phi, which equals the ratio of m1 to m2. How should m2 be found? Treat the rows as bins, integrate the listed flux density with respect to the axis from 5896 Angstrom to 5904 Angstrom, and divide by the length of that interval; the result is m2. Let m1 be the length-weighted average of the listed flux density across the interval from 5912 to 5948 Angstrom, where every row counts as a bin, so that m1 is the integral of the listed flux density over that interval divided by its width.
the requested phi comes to 1.07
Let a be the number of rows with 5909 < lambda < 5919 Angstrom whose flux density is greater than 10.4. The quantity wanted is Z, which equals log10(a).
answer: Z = 0.48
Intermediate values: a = 3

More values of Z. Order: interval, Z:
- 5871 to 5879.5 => 0.70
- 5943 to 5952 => 0.48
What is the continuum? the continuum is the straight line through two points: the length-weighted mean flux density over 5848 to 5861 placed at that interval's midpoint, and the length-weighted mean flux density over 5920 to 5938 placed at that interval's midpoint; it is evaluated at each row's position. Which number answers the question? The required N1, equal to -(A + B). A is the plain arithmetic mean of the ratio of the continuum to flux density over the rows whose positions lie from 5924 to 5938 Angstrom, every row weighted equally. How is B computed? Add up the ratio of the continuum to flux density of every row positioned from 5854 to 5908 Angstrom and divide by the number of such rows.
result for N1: -1.98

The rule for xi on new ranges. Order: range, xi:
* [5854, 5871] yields 3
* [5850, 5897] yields 8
